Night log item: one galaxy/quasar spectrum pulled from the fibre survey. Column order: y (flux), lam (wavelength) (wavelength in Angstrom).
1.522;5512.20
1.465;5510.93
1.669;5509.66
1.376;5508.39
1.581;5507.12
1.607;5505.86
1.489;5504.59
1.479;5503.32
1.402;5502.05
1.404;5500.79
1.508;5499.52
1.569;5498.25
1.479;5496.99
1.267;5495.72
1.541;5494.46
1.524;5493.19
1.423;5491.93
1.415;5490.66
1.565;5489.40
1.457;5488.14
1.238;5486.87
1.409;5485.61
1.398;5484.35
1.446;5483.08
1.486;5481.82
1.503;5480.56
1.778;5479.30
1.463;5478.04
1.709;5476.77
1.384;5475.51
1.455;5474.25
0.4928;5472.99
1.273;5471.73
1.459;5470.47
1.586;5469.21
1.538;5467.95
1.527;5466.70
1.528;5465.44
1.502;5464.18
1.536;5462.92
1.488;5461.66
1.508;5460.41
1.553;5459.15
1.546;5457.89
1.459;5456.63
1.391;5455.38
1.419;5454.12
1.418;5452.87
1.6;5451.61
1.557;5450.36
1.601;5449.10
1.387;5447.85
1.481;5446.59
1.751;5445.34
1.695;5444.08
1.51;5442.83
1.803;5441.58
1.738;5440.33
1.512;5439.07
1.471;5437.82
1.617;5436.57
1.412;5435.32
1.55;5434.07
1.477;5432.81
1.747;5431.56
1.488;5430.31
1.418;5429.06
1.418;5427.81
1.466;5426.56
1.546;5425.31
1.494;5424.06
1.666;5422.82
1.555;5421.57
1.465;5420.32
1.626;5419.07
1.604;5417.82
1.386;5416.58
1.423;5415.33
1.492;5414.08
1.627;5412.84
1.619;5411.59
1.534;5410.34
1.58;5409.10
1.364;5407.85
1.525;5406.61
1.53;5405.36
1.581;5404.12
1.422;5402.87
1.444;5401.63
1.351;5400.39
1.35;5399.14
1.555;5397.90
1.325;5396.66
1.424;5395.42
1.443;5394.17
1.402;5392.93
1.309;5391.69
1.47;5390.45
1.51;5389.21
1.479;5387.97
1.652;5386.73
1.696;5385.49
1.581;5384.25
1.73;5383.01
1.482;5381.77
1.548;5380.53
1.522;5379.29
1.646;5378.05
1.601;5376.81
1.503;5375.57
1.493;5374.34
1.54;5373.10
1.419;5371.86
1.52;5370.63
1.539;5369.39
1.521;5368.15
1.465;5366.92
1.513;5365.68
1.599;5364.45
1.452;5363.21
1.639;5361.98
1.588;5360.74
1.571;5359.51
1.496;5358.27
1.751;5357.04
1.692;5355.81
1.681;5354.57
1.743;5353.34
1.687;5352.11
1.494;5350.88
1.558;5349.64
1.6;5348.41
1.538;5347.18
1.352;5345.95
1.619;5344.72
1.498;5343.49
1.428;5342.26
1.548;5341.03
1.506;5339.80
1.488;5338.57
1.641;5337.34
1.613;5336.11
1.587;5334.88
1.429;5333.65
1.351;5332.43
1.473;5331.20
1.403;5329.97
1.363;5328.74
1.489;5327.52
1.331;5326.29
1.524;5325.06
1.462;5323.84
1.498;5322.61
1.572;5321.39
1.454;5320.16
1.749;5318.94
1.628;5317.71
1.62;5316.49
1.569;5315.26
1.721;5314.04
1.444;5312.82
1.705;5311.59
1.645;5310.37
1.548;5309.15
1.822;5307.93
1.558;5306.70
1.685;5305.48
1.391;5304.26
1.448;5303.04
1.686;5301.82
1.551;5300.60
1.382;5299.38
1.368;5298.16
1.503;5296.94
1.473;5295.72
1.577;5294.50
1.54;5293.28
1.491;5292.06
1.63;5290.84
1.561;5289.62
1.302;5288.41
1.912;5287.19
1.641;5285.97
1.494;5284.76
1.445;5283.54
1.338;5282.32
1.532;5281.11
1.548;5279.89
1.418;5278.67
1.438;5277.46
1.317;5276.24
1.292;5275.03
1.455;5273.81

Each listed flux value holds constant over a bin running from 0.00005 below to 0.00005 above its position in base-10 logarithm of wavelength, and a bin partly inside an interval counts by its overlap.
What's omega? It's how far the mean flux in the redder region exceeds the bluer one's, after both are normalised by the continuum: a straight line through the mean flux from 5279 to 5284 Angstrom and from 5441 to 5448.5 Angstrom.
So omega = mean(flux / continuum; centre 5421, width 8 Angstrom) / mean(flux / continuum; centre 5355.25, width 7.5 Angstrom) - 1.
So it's -0.10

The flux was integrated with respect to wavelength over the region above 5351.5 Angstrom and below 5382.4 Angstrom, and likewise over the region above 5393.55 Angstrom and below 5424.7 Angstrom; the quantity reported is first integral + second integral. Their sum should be 95.0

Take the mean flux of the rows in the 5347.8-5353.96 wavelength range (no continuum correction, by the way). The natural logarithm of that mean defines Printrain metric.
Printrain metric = 0.480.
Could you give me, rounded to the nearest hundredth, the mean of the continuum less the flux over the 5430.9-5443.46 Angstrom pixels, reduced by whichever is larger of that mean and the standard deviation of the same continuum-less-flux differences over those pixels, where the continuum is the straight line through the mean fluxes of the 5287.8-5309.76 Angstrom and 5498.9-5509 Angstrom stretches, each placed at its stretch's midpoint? -0.22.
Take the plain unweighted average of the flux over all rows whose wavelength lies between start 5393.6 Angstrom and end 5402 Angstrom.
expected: 1.41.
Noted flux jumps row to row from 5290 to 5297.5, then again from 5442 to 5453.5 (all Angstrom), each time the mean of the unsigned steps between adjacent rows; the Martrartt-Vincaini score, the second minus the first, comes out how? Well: 0.06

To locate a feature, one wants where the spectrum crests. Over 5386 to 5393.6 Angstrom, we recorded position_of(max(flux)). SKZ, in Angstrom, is 5386.73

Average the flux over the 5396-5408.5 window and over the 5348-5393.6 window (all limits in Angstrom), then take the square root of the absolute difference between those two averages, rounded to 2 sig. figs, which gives 0.34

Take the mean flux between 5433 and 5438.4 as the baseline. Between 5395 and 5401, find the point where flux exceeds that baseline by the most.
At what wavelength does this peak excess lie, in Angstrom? 5397.90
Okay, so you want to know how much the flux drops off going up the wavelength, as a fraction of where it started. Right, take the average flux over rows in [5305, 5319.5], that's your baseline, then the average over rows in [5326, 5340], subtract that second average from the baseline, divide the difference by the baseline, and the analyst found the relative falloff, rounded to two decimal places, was 0.10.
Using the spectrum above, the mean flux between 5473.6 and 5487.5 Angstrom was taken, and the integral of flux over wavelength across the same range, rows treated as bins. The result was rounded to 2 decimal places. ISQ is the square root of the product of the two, 5.51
